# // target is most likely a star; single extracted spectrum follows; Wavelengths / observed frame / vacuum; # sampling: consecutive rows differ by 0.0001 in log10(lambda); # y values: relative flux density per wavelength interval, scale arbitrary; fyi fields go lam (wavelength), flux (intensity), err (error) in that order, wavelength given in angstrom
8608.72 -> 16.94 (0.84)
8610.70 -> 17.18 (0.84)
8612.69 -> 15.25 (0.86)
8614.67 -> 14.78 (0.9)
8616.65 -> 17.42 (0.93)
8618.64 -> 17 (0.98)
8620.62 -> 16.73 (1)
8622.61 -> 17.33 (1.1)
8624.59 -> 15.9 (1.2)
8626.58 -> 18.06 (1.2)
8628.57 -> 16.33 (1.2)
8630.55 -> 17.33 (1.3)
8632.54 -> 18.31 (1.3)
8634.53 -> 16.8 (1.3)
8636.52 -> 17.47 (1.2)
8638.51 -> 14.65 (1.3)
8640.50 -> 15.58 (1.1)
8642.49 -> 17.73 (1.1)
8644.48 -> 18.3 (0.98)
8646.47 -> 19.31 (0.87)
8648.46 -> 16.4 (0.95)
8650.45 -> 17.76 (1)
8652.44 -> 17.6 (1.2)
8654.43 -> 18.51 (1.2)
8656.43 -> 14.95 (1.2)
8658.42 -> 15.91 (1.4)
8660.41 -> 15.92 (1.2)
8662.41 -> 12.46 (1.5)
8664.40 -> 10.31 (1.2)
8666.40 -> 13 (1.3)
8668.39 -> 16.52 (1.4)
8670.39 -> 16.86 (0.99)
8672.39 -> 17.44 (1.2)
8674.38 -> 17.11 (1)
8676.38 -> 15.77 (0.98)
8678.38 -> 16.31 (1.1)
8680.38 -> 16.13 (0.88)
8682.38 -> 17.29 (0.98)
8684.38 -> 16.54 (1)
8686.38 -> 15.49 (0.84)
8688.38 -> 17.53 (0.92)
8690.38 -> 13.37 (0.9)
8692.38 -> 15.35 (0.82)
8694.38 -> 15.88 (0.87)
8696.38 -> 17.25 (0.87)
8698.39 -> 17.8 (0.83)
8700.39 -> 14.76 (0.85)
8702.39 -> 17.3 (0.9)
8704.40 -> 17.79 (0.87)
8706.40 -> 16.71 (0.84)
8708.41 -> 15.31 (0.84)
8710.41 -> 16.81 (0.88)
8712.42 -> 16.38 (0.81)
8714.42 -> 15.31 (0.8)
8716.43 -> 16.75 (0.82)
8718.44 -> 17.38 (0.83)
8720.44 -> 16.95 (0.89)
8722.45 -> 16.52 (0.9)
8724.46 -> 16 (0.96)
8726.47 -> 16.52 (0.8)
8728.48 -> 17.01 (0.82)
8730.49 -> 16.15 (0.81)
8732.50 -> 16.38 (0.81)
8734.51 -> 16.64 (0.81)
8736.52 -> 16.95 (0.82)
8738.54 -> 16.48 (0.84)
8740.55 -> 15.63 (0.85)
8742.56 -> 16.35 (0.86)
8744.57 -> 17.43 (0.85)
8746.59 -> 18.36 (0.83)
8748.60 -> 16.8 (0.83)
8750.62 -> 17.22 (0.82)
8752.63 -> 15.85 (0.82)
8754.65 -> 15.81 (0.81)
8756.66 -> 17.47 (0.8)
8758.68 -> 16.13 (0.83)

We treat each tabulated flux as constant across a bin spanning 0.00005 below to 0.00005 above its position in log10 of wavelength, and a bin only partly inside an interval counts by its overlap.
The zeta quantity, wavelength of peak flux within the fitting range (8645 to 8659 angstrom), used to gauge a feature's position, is 8646.47 angstrom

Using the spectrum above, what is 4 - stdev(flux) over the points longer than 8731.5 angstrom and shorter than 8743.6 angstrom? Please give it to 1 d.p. 3.6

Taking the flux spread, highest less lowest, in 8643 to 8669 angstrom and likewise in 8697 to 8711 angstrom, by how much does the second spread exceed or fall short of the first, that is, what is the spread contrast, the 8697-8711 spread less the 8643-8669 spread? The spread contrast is -6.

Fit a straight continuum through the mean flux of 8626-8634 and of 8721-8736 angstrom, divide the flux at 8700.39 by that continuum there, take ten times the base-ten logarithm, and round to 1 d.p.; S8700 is -0.6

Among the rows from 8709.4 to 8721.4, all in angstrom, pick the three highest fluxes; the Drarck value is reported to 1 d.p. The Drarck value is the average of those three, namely 17.0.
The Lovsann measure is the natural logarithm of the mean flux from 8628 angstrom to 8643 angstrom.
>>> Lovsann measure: 2.82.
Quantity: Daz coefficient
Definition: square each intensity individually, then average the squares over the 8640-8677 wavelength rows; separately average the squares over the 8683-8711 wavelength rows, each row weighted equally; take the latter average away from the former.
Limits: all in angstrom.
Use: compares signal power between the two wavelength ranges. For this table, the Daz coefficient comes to 0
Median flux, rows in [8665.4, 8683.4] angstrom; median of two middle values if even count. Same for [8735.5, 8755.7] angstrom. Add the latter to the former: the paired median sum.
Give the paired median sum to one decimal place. 33.2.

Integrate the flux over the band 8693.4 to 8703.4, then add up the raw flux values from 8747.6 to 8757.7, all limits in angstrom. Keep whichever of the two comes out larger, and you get 166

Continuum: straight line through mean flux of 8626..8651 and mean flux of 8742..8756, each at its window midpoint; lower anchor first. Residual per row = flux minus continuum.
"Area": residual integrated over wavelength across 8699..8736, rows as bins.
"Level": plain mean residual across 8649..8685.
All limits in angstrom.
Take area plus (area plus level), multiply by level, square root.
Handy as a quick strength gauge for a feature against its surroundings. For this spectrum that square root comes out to 6.5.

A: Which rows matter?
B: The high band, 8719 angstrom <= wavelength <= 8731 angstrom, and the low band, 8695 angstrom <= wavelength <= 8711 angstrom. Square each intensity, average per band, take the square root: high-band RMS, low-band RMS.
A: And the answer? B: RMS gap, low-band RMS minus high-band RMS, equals 0.22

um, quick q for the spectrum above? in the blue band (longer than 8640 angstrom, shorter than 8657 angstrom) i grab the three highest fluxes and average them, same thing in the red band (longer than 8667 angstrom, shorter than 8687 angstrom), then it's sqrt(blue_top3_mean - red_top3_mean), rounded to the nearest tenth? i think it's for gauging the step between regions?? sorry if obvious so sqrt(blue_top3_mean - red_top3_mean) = 1.2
